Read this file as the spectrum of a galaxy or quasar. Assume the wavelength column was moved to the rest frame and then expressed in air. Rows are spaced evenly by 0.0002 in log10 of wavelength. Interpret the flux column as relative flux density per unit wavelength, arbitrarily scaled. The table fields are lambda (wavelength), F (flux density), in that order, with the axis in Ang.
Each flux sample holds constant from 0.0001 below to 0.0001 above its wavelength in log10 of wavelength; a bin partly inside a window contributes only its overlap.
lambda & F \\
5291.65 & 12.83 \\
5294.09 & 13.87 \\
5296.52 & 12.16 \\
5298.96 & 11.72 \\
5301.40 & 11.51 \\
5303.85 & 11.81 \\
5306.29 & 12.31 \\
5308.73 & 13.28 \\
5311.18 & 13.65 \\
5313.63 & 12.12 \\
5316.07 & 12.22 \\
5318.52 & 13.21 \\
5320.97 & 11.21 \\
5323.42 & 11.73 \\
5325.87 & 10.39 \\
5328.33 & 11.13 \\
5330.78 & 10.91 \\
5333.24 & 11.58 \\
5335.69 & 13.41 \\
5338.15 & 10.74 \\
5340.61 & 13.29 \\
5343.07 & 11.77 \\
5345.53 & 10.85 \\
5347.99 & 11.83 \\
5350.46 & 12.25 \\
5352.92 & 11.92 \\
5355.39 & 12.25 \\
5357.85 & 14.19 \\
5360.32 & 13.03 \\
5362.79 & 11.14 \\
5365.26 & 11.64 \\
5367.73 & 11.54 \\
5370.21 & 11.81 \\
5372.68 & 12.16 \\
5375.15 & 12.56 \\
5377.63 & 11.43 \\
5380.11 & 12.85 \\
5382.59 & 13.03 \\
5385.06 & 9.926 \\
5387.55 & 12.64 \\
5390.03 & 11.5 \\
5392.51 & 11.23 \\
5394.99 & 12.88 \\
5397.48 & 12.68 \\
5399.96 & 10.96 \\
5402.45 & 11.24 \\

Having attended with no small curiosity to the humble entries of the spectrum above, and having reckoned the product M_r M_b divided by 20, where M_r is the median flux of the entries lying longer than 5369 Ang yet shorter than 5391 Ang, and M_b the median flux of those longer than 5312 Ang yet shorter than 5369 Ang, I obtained 7.16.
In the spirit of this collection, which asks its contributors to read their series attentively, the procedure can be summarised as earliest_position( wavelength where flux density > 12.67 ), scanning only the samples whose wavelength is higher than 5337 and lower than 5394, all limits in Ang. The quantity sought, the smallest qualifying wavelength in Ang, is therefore 5340.61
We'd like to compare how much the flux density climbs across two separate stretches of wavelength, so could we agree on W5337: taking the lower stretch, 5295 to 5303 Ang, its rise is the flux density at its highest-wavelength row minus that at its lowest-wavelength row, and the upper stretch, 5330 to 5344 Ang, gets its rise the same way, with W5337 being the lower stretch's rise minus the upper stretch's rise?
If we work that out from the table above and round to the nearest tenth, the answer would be -1.5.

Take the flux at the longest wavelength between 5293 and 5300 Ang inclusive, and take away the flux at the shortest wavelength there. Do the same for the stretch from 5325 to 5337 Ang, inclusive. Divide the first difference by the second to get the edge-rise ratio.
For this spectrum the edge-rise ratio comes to -0.7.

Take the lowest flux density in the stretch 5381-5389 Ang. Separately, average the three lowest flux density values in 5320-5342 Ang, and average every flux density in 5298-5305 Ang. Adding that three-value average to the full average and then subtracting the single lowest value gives 12.4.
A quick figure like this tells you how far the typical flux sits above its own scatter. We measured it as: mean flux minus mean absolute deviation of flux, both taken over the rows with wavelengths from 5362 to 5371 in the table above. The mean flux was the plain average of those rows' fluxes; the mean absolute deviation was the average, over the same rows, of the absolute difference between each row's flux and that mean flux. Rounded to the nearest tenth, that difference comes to 11.3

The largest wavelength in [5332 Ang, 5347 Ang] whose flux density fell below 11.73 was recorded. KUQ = 5345.53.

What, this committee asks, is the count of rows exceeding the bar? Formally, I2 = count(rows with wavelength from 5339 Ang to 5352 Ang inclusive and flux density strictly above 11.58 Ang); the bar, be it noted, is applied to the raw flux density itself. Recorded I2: 4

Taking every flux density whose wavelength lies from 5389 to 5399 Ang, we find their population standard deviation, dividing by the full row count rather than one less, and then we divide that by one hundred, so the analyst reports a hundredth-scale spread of 0.007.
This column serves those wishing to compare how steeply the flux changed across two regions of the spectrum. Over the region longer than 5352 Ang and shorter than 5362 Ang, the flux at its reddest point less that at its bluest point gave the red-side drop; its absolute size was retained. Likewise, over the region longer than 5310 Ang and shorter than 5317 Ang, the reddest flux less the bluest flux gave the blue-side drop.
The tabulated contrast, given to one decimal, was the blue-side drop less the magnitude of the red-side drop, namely -2.5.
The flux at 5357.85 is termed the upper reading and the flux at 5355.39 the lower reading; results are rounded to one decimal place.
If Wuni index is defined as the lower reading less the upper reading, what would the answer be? -1.9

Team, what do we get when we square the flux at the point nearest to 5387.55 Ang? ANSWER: 160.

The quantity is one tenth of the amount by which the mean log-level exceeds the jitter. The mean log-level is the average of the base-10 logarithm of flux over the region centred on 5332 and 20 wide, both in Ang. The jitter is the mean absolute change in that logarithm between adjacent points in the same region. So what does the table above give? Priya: 0.101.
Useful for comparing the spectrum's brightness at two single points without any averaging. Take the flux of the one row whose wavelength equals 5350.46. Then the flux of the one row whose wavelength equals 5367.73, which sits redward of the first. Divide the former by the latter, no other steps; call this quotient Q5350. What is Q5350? 1.06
